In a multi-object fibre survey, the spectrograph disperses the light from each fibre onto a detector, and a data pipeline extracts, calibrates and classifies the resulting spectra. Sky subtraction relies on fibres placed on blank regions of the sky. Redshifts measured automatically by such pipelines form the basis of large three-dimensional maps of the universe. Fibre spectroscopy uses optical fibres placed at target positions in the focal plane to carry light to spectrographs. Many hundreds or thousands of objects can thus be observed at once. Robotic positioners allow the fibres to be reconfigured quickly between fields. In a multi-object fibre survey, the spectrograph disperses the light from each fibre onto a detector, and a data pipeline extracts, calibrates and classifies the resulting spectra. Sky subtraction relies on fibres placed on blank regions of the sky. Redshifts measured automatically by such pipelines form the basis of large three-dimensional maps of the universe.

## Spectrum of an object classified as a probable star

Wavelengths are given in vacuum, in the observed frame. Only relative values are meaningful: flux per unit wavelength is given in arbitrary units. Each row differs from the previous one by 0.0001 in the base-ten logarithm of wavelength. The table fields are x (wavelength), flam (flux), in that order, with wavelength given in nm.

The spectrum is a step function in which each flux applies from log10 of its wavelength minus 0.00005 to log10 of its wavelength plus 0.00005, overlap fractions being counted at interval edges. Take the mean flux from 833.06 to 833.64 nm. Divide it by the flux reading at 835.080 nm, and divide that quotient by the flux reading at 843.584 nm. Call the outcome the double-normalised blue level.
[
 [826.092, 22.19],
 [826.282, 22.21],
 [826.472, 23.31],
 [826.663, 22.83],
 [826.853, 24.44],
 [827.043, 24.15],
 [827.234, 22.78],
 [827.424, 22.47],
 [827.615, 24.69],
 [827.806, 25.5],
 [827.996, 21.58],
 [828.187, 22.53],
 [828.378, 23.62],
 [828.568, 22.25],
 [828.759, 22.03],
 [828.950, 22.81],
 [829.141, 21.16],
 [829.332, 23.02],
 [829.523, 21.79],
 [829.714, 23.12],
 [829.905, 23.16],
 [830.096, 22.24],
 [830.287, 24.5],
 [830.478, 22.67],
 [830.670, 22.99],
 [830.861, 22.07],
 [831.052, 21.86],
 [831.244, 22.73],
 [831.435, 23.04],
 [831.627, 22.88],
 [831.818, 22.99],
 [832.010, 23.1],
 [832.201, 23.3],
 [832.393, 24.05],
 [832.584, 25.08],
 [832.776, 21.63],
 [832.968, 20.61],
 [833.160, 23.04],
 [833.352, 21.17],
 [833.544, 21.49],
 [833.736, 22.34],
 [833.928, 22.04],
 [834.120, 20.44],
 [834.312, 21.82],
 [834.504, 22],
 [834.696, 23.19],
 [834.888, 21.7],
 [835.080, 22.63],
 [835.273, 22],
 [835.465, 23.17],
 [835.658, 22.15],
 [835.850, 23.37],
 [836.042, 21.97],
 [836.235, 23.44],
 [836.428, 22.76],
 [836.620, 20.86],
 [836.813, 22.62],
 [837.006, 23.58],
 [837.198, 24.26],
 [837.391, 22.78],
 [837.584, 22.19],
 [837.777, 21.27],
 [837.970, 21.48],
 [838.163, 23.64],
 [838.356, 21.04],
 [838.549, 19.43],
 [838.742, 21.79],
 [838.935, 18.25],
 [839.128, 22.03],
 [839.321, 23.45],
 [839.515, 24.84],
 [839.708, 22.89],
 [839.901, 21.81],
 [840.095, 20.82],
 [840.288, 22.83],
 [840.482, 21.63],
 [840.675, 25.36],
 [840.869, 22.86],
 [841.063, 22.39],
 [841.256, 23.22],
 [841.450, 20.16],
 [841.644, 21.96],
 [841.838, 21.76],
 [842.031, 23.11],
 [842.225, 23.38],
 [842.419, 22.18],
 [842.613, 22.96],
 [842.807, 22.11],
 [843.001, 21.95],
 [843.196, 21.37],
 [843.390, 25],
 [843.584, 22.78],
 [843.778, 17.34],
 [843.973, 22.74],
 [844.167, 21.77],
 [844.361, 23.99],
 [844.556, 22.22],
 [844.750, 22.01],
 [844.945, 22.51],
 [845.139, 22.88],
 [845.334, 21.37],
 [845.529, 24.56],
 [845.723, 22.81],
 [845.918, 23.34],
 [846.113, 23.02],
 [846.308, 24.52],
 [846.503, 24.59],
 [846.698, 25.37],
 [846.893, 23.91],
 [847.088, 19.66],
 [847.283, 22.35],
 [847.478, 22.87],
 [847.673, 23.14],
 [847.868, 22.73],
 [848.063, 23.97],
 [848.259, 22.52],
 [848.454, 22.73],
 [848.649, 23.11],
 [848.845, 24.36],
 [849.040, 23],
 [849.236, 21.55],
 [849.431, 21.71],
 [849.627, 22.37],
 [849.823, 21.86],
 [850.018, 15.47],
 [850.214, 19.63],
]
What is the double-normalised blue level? 0.042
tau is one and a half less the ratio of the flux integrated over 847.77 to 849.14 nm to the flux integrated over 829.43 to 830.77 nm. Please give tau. 0.465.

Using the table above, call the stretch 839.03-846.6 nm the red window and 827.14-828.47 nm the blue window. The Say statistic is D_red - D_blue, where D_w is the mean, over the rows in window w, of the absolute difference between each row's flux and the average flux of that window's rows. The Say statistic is -0.09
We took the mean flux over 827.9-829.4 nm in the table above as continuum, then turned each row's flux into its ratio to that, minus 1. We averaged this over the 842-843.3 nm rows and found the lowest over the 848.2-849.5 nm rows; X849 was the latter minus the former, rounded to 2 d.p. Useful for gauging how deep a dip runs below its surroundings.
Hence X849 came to -0.04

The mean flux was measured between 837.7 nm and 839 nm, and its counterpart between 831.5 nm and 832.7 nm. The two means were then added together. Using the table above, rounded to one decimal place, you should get 44.6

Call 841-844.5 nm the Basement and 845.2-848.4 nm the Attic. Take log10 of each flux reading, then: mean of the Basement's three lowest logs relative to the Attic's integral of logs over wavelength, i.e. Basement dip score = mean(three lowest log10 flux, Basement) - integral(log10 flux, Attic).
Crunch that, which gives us -3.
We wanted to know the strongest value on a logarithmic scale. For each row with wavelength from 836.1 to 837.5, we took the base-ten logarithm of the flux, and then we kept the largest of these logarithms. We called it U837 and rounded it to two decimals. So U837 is 1.38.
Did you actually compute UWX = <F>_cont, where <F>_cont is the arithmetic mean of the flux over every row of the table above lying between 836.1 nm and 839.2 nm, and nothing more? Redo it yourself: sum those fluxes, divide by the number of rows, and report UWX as 22.0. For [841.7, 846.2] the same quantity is 22.5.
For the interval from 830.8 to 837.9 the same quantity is 22.5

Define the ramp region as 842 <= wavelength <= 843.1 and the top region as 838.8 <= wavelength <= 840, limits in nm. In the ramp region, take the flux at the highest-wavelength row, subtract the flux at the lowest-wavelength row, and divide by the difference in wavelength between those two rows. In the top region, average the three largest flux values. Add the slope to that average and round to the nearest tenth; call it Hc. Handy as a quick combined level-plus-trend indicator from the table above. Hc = 22.5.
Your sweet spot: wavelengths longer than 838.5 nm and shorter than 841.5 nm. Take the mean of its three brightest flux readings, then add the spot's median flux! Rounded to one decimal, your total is 46.8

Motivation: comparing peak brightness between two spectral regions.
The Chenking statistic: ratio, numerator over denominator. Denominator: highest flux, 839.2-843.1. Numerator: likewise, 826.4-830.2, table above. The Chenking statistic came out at 1.01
